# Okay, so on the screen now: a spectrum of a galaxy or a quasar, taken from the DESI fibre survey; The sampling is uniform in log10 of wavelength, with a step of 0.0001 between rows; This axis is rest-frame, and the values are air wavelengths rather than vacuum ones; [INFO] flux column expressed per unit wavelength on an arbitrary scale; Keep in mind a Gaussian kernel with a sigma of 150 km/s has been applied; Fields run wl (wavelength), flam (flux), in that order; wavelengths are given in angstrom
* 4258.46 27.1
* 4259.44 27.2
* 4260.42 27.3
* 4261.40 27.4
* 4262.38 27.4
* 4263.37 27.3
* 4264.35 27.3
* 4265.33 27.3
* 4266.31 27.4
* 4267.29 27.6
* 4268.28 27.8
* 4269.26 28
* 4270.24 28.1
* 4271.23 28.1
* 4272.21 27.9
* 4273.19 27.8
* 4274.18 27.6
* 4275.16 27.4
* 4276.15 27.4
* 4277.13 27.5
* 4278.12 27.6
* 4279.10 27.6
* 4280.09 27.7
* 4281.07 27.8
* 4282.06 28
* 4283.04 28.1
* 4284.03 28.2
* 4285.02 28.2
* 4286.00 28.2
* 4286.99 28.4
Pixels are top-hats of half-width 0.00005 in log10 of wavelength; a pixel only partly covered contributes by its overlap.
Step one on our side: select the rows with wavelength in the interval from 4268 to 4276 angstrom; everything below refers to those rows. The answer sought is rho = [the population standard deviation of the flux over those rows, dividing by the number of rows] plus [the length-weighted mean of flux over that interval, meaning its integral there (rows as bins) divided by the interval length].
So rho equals 28.0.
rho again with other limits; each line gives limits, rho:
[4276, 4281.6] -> 27.8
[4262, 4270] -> 27.8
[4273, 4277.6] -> 27.7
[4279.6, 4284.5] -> 28.2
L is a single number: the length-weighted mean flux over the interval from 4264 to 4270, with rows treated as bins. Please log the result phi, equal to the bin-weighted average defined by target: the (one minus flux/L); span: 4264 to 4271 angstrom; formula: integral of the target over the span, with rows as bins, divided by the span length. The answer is -0.002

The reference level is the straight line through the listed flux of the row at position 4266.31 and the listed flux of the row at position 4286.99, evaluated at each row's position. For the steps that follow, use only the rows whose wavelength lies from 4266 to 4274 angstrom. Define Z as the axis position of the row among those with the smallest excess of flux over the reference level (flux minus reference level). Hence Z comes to 4266.31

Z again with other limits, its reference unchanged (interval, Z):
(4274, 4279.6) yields 4276.15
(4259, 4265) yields 4264.35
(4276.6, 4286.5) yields 4277.13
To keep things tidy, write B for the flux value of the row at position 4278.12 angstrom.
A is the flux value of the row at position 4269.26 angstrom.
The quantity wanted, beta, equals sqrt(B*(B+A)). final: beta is 39.2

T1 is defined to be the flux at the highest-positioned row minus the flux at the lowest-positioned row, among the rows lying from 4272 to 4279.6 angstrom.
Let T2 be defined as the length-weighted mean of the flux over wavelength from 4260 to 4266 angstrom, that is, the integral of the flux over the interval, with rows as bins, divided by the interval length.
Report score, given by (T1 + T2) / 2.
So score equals 13.5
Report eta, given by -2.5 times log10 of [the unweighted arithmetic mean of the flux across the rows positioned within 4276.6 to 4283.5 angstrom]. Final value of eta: -3.61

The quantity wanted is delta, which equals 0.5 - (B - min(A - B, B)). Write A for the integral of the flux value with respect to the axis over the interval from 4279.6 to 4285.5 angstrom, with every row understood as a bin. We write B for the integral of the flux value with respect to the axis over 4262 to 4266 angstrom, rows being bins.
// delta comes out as -53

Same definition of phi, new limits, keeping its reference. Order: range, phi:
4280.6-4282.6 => -0.010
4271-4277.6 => -0.001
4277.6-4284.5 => -0.008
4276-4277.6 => 0.006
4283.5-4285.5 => -0.021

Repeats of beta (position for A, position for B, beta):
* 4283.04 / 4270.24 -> 39.7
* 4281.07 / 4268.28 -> 39.3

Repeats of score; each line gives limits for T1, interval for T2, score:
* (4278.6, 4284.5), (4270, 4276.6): 14.2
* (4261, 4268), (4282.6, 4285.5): 14.1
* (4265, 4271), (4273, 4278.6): 14.1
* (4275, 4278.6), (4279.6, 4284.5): 14.1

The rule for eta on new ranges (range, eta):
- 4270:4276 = -3.61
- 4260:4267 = -3.59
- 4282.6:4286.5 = -3.62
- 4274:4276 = -3.60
